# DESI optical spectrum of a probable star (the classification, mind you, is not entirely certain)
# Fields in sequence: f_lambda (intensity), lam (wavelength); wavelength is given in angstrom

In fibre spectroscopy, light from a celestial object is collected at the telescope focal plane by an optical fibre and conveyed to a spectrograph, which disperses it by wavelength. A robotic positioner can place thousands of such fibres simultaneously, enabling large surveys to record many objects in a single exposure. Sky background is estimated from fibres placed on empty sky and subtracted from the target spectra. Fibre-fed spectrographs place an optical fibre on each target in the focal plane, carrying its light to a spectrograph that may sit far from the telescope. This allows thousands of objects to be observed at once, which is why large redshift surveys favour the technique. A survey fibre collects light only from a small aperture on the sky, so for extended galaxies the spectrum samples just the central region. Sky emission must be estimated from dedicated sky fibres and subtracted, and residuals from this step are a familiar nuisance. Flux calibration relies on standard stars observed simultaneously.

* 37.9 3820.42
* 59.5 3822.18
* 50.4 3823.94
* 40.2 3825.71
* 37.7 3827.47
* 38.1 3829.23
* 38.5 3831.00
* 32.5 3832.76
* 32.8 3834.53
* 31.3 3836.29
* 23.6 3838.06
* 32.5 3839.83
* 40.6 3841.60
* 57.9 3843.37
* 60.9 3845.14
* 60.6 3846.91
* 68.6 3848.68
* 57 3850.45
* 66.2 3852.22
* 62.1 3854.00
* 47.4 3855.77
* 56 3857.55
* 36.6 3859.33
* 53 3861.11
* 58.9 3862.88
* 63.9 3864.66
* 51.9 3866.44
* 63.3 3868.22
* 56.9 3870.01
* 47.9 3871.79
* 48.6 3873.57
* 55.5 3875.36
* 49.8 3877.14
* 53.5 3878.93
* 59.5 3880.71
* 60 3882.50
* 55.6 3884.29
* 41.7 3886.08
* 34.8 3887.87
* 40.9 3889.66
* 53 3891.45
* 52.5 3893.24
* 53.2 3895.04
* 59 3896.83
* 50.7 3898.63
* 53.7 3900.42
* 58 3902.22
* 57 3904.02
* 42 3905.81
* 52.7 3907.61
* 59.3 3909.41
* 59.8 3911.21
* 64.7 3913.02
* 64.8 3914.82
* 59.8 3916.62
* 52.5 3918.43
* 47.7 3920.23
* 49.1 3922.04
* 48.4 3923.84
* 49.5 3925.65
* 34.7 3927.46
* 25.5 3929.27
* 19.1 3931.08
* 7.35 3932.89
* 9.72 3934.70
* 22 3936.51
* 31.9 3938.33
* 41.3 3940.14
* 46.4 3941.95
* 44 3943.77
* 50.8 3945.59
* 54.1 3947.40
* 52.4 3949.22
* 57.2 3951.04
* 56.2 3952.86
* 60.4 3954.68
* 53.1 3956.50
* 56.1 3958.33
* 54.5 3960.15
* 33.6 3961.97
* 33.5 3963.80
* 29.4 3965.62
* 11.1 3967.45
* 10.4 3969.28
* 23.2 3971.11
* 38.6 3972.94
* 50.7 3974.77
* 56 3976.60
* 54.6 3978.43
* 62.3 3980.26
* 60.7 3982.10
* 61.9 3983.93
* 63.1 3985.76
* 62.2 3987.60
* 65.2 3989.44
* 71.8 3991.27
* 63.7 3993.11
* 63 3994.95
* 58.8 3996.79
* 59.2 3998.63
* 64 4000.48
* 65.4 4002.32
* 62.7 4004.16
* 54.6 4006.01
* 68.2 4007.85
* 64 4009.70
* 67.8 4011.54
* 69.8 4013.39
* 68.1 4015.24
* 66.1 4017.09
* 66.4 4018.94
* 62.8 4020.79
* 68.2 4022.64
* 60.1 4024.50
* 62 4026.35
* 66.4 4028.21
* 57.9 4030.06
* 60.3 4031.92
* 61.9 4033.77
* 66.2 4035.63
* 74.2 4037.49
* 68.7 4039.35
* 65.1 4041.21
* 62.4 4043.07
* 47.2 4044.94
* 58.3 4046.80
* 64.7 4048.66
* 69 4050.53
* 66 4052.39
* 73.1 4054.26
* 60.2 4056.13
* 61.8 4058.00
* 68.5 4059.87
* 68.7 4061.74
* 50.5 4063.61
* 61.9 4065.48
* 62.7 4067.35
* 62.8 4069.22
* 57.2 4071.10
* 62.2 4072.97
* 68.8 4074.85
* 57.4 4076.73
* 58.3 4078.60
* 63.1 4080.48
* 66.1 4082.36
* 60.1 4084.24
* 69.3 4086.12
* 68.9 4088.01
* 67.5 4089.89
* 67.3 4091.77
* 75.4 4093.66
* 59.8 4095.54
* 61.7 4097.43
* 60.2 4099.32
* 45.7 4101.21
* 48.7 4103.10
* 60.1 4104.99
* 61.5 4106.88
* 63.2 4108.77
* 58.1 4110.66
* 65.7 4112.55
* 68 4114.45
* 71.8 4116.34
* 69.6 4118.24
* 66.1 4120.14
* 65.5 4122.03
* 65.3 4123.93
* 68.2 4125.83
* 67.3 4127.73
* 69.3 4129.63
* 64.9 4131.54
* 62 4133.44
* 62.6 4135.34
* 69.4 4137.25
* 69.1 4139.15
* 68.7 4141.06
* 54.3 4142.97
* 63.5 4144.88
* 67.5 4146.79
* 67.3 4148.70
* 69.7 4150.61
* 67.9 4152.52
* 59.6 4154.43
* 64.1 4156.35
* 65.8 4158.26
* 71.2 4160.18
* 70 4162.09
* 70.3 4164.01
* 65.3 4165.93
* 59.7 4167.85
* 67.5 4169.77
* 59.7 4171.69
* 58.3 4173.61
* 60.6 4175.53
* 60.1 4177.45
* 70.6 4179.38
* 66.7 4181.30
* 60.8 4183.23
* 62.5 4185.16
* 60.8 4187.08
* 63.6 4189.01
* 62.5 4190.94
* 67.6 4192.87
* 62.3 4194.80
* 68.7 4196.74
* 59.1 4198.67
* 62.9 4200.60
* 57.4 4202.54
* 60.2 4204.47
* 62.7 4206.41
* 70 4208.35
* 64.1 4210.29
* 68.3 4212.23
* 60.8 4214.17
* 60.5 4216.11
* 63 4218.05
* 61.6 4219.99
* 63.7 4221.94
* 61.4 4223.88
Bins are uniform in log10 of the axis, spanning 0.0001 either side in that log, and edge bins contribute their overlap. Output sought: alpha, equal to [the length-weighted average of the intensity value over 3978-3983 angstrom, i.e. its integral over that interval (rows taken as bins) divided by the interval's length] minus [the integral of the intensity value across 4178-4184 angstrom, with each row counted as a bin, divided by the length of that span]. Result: -6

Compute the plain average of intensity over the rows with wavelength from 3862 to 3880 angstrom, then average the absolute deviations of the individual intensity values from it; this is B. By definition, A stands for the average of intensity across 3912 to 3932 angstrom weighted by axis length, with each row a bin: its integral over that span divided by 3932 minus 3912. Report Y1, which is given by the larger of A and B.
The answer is 47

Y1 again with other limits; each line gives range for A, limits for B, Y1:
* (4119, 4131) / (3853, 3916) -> 67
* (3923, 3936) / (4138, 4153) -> 27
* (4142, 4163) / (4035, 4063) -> 66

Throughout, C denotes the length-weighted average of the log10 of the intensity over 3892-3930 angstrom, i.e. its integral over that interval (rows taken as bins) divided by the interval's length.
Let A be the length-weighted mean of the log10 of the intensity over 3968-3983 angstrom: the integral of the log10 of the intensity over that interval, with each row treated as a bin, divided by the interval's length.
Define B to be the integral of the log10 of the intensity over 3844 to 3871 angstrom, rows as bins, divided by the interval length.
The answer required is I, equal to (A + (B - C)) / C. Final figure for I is 0.95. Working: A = 1.58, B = 1.76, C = 1.71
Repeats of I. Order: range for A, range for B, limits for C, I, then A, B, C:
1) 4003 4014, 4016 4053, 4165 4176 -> 1.02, 1.81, 1.80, 1.79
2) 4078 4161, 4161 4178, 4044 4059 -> 1.02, 1.81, 1.80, 1.79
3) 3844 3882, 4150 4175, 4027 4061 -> 0.97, 1.75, 1.81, 1.80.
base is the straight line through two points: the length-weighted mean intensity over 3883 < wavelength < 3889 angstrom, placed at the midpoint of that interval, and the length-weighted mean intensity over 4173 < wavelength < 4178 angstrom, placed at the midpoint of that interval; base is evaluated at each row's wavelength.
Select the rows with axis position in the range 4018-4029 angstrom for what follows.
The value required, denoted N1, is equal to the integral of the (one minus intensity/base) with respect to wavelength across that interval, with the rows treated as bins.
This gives -2.6 angstrom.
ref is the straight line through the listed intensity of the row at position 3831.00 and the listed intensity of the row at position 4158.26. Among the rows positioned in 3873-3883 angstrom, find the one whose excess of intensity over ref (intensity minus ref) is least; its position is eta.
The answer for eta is 3873.57 angstrom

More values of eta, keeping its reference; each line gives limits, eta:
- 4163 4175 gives 4173.61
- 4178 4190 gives 4187.08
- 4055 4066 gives 4063.61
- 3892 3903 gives 3898.63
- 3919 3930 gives 3929.27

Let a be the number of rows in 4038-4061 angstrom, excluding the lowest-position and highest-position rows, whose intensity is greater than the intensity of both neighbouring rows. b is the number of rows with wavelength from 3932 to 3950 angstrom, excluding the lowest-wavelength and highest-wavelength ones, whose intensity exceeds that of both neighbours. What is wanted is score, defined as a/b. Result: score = 1.0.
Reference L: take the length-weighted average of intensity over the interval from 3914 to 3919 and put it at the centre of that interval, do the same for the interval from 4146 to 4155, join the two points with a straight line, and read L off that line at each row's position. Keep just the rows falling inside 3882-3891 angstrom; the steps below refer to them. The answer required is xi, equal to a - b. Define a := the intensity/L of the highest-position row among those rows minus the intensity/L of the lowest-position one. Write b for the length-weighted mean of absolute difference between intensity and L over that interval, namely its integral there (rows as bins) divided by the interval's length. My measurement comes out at -12.9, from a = -0.33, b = 13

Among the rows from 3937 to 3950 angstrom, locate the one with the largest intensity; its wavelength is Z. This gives 3947.40 angstrom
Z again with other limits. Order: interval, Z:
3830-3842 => 3841.60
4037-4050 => 4037.49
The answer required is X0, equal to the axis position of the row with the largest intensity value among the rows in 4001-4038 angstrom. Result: 4037.49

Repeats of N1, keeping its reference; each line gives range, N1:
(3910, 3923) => -2.9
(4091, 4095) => -1.1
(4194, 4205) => -0.1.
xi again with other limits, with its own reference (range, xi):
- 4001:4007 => -3.9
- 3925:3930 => -23.8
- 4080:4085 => -2.6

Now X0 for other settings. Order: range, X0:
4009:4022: 4013.39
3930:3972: 3954.68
